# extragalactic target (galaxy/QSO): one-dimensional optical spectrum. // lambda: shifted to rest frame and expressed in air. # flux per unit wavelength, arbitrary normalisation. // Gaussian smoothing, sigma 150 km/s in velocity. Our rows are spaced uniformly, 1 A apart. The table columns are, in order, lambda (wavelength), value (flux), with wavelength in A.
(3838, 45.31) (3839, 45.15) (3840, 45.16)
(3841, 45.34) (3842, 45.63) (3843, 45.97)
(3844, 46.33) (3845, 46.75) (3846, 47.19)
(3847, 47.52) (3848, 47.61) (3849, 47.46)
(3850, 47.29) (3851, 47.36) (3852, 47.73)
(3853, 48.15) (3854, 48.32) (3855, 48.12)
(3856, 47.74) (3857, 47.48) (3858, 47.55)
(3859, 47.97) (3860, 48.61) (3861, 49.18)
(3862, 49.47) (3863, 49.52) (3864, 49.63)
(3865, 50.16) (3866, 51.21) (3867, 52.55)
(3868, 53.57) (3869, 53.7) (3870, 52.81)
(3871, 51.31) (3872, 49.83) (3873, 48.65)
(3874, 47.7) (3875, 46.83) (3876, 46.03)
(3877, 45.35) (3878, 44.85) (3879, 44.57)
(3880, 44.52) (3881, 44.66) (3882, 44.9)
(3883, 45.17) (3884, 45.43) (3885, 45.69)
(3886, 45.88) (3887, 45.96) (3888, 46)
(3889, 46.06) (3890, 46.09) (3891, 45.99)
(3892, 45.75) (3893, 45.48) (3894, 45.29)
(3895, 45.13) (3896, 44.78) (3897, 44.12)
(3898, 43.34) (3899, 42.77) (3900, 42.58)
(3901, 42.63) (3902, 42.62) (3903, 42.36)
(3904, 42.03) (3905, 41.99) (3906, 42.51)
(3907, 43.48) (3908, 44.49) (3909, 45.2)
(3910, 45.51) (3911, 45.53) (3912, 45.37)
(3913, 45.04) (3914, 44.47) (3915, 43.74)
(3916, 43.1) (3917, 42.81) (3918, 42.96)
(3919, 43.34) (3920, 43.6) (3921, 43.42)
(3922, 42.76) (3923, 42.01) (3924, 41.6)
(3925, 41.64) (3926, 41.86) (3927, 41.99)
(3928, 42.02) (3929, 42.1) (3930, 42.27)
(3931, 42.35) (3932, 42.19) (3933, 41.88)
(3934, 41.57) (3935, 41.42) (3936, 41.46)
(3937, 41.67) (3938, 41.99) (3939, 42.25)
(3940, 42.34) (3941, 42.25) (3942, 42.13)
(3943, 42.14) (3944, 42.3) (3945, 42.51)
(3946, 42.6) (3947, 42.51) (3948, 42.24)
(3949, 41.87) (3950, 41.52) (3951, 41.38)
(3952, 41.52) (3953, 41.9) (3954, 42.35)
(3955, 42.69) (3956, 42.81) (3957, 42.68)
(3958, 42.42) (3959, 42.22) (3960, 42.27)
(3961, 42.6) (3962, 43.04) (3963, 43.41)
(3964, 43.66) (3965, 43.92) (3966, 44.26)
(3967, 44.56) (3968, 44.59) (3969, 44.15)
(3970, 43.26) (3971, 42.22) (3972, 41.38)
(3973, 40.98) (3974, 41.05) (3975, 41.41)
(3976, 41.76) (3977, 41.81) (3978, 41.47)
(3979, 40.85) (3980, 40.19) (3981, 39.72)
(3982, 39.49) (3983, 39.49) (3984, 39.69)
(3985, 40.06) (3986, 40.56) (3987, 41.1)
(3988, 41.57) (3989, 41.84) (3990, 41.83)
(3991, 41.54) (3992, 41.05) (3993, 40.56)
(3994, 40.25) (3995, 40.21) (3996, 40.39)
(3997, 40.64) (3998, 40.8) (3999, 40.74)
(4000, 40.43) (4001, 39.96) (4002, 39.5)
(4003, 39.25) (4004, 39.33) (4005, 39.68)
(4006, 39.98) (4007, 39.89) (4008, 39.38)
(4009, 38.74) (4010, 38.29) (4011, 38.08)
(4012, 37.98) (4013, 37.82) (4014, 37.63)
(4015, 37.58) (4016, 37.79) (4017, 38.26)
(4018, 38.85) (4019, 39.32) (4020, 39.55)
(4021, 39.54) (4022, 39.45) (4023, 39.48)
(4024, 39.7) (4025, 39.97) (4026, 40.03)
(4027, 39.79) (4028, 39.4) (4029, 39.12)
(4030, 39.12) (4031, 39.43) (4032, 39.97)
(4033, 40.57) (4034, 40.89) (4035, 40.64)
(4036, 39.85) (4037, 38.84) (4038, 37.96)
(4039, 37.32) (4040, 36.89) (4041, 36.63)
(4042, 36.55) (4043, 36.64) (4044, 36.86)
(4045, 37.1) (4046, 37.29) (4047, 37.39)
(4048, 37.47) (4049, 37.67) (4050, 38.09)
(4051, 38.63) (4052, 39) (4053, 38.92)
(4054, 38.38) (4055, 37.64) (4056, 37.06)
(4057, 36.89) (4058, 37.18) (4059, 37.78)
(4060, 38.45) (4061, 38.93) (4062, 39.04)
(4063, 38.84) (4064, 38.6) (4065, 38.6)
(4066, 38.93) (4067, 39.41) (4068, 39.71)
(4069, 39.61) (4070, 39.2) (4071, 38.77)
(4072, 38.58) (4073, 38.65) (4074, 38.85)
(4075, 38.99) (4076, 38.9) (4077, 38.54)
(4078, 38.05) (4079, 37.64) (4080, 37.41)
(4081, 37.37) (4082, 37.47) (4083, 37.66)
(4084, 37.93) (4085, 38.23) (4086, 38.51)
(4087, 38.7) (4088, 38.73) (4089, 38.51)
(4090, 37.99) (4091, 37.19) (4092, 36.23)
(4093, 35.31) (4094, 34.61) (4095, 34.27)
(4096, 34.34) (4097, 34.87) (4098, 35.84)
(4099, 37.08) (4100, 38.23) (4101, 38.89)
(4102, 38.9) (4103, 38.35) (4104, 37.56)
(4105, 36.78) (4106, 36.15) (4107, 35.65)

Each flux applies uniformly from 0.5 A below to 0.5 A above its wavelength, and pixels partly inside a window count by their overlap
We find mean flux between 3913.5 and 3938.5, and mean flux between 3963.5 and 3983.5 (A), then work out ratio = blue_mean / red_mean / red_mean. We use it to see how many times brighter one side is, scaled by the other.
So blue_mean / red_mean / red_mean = 0.0240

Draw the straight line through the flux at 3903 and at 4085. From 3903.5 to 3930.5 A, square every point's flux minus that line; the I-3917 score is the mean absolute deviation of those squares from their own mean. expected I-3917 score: 3.0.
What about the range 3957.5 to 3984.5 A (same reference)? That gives 3.6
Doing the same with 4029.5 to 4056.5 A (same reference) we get 1.9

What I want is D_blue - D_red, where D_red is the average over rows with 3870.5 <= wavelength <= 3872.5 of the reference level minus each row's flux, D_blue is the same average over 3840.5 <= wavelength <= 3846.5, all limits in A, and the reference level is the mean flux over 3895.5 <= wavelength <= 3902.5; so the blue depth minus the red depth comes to 4.4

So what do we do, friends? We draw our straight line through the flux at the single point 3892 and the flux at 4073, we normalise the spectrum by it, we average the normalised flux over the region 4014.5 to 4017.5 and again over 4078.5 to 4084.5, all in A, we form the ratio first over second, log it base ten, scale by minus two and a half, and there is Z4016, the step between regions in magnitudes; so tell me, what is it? 0.06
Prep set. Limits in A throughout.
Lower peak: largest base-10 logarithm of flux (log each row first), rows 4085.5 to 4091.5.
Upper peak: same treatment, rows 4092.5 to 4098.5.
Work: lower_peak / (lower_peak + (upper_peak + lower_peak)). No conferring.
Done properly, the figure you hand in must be 0.336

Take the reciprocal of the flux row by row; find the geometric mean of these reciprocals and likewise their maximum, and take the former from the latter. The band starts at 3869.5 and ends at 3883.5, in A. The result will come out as 0.0011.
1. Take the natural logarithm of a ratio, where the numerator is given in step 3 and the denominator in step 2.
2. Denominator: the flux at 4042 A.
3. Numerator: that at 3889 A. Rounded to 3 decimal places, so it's 0.231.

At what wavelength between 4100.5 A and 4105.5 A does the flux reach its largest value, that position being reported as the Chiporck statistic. 4102 A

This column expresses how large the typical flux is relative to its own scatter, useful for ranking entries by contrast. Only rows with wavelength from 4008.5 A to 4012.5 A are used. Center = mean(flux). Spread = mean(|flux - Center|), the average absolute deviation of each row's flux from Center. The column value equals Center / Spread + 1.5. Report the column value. 159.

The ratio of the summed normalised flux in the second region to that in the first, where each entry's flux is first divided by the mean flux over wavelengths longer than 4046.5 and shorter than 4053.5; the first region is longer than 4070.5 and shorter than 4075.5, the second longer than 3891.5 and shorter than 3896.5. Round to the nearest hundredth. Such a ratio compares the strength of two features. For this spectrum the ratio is 1.17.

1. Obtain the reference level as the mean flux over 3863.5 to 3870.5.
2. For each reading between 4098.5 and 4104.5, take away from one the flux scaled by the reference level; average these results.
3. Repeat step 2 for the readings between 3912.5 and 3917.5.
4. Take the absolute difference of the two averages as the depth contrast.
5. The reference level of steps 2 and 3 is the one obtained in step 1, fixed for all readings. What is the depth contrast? 0.11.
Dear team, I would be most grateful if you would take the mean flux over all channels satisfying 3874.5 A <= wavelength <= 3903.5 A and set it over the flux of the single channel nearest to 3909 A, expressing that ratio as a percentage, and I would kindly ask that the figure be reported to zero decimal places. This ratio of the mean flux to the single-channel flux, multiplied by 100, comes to 99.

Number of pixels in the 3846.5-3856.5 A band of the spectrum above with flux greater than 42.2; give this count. 10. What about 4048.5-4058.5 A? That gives 0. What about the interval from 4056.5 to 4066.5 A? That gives 0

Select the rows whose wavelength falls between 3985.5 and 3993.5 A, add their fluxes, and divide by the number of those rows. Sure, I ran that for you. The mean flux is 41.3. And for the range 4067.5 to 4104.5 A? 37.7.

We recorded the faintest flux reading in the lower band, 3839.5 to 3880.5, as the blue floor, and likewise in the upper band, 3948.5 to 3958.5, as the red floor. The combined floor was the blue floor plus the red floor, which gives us 86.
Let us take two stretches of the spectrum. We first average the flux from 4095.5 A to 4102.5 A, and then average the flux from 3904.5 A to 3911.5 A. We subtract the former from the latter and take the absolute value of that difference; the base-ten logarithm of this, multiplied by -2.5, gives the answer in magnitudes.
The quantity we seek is -2.15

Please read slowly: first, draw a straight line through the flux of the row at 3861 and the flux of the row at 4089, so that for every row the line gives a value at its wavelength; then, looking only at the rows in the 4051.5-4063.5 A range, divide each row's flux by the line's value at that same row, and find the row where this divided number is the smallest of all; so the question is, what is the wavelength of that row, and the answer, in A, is 4057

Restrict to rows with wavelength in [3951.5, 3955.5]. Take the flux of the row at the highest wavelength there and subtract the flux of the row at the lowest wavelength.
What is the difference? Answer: 1.2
